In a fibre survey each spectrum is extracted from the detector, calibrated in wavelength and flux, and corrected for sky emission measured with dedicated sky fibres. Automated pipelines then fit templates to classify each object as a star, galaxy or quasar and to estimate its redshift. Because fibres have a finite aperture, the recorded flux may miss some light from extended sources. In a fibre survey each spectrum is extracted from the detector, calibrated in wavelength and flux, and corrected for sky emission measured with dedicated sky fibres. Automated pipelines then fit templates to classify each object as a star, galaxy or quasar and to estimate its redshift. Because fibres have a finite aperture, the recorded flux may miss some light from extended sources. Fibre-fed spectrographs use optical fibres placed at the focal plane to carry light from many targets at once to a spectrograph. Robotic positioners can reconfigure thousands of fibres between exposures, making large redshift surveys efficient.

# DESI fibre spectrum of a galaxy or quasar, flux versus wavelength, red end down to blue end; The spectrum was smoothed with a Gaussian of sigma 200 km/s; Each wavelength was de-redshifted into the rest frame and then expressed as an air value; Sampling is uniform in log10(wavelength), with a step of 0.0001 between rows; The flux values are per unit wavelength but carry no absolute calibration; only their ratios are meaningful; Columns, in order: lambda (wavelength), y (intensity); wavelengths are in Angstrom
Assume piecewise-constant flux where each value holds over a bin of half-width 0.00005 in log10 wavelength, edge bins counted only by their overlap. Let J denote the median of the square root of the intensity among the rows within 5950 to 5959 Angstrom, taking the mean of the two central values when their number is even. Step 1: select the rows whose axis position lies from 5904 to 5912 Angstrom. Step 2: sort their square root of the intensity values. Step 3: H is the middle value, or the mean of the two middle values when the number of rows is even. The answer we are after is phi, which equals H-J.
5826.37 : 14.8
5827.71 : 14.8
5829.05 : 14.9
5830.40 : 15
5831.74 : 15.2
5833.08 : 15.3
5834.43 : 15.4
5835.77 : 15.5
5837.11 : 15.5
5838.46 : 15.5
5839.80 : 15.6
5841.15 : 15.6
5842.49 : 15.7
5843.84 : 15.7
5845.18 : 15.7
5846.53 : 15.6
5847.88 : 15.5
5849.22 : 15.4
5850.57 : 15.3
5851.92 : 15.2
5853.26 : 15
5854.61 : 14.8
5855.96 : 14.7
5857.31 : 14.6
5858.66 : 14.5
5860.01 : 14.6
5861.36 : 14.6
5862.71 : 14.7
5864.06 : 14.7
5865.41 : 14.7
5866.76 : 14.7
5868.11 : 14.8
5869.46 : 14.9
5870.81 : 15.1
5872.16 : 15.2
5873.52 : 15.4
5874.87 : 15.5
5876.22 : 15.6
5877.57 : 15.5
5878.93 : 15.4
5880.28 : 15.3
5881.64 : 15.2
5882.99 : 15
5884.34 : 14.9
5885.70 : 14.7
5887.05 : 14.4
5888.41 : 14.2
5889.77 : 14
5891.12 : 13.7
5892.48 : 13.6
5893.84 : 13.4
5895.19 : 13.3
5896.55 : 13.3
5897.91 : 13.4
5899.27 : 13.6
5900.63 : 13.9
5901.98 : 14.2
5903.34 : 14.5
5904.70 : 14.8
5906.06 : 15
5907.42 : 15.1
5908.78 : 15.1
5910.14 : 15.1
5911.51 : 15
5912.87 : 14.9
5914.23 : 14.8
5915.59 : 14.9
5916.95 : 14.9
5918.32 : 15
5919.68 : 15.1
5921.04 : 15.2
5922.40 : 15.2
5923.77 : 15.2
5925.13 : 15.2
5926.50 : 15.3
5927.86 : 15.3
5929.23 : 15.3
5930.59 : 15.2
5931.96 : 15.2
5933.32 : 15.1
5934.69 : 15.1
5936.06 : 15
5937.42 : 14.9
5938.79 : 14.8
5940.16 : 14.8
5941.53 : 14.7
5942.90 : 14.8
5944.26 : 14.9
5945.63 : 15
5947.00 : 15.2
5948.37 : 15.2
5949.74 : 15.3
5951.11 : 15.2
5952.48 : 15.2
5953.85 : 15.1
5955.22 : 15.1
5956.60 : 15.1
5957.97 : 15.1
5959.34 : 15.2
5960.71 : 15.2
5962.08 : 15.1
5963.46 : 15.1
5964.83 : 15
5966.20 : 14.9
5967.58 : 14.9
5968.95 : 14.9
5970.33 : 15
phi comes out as -0.01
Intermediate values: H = 3.88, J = 3.89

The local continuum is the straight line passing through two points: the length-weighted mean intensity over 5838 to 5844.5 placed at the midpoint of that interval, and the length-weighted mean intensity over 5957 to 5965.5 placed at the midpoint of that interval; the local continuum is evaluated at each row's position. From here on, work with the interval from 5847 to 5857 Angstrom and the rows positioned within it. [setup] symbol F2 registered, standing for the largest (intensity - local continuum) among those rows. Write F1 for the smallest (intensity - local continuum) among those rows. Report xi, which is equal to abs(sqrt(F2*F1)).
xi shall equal 0.29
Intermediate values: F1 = -0.9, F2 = -0.10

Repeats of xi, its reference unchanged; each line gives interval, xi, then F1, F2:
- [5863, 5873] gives 0.49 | -0.8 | -0.30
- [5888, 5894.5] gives 1.57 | -2.0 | -1.23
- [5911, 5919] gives 0.40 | -0.5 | -0.30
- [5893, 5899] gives 2.04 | -2.1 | -1.99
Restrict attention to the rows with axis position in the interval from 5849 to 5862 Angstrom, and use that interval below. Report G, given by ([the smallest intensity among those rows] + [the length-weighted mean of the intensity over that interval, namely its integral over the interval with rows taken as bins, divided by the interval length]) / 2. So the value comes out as 14.7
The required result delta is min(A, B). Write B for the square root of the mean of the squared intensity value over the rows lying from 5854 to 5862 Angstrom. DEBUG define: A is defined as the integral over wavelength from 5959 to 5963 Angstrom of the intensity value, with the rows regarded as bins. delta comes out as 14.6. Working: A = 61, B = 14.6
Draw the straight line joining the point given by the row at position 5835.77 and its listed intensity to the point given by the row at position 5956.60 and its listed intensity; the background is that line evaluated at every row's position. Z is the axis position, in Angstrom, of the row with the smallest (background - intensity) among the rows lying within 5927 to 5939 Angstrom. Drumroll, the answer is 5929.23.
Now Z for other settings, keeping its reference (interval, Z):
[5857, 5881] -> 5876.22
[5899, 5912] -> 5910.14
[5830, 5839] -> 5838.46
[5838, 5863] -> 5845.18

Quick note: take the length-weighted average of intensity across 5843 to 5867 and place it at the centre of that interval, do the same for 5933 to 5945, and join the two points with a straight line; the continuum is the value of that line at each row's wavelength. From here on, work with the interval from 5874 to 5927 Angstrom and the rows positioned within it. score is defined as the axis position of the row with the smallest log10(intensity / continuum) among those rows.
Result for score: 5895.19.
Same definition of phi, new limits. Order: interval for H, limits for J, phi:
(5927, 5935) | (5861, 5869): 0.06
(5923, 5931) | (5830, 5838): -0.01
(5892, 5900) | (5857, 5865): -0.16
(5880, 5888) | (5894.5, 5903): 0.19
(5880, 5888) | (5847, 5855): -0.04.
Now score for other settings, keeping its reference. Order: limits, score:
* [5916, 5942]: 5941.53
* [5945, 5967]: 5966.20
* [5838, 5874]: 5858.66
